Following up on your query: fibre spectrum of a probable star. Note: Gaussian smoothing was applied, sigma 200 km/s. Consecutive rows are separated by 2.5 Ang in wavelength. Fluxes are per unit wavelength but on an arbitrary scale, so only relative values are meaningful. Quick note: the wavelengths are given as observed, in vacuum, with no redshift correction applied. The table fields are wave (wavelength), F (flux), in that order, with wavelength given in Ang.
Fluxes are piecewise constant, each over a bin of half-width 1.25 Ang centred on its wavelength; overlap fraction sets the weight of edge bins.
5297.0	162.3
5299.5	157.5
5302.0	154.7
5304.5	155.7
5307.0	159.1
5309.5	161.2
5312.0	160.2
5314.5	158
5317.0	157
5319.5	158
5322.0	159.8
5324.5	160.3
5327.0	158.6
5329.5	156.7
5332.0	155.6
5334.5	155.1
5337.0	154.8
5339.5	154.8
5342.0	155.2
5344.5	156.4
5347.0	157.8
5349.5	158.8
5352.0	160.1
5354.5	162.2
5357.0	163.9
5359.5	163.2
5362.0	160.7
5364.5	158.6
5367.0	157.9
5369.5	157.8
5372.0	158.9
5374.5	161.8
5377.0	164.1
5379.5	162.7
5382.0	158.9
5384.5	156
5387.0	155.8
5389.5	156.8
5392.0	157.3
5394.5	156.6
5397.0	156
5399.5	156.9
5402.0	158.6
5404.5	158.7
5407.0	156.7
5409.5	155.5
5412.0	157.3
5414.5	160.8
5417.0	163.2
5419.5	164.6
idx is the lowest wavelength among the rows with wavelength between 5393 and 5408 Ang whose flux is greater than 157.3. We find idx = 5402.0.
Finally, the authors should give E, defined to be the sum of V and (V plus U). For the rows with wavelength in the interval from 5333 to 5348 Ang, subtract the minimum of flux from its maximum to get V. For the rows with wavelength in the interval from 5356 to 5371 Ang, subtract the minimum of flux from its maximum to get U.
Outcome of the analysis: 12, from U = 6.1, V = 3.0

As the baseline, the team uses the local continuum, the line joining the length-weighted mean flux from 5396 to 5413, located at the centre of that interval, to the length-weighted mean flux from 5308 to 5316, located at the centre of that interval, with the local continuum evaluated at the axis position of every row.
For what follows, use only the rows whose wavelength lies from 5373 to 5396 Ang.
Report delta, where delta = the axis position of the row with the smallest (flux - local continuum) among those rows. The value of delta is 5387.0 Ang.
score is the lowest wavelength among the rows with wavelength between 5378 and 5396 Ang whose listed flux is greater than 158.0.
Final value 5379.5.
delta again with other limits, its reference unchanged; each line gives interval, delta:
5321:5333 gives 5332.0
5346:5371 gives 5347.0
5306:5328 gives 5317.0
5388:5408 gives 5397.0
